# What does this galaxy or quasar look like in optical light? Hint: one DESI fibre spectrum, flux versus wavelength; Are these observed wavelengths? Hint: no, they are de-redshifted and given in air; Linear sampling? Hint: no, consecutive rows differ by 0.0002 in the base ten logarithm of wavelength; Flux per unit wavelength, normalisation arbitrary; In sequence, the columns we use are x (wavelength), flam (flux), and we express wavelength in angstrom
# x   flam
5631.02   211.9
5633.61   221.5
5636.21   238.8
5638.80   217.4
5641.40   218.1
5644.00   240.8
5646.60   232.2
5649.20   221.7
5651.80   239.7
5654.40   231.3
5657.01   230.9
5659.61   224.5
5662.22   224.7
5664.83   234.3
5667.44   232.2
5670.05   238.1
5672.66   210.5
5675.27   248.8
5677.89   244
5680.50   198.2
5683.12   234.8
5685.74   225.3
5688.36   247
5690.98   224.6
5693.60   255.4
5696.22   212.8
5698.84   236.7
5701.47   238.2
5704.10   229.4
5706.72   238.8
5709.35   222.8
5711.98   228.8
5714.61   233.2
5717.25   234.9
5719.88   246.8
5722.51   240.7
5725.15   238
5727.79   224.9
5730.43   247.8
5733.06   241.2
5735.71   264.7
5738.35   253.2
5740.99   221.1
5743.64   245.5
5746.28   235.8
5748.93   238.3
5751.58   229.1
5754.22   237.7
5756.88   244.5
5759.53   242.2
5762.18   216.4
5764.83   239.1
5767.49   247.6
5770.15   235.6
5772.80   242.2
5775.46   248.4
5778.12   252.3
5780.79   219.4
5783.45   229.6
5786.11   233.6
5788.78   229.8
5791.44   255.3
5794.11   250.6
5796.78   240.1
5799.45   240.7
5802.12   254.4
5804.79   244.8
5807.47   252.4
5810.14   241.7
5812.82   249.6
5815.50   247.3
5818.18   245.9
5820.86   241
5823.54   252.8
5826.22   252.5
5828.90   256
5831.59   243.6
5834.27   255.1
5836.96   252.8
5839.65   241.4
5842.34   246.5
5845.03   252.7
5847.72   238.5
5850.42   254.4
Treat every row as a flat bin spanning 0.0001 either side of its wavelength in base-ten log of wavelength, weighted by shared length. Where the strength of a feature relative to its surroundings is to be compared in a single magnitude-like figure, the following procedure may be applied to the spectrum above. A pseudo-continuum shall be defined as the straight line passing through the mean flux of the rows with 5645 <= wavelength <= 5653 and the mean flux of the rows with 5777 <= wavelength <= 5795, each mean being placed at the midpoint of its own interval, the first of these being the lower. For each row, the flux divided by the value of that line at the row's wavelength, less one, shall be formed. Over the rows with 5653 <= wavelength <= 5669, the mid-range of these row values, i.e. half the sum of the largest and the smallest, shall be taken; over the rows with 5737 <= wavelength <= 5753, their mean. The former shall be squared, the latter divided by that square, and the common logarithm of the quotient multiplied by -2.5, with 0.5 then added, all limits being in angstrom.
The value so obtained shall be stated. -3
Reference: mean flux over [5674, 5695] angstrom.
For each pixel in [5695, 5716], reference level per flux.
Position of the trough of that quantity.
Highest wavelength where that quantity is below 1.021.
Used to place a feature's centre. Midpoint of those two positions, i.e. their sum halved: 5710.7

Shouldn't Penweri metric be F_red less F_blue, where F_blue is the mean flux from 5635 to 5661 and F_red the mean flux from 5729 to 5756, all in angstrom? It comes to 11.9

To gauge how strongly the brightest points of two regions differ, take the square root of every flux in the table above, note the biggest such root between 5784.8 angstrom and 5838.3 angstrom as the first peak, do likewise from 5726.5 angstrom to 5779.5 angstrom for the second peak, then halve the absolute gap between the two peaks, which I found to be 0.135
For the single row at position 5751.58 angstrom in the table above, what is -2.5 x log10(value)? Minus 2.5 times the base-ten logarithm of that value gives -5.90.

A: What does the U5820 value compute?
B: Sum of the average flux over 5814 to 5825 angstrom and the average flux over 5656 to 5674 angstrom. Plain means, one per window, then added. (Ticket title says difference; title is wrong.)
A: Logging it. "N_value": 475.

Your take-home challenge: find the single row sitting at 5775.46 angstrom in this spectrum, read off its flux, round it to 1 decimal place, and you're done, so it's 248.4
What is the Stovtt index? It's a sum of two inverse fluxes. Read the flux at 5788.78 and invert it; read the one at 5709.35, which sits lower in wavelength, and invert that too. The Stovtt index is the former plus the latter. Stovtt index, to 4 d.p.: 0.0088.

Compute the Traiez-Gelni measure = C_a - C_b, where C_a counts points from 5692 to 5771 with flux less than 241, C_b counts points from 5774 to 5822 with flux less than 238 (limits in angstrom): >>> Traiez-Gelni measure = 16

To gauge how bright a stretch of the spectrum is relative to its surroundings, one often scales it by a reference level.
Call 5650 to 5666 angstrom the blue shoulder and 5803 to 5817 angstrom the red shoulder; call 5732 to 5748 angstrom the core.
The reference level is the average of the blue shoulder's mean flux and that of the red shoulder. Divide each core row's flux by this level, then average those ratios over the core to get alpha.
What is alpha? 1.02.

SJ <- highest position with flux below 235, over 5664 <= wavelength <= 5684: 5683.12 angstrom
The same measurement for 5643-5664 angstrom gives 5662.22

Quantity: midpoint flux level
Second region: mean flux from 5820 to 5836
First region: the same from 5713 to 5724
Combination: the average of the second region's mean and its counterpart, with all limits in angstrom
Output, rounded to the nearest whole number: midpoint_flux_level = 245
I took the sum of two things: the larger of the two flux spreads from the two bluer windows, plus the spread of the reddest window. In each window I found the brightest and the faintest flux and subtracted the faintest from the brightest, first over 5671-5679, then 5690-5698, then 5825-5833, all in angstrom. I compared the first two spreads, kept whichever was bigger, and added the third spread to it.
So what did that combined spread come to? 55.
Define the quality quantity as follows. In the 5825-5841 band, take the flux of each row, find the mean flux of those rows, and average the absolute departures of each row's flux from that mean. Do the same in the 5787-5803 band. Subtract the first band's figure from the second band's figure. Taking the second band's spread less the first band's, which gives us 3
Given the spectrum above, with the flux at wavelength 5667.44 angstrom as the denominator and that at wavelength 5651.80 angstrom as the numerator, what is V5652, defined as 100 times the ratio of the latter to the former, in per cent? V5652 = 103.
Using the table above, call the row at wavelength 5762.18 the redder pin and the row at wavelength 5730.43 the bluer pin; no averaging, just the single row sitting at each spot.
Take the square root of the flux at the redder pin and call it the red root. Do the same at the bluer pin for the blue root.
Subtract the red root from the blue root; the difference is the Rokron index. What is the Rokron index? 1.0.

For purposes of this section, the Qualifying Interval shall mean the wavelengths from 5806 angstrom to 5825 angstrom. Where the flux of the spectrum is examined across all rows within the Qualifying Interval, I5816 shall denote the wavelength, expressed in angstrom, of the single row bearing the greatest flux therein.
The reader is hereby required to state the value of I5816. 5823.54 angstrom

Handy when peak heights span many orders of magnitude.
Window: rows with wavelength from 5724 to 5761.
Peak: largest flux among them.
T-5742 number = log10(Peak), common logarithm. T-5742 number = 2.42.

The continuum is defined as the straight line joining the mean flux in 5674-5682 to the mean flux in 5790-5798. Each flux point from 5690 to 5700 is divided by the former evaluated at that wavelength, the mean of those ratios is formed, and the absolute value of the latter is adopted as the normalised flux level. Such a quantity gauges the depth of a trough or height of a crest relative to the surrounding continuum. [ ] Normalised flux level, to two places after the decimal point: 1.00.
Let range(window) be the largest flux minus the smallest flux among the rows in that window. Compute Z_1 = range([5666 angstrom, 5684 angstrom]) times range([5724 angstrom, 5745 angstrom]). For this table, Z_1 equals 2206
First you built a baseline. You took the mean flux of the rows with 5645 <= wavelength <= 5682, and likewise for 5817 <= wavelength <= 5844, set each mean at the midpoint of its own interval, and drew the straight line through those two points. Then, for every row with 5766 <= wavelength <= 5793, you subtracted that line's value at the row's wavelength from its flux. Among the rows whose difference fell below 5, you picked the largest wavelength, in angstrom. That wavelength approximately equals 5788.78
